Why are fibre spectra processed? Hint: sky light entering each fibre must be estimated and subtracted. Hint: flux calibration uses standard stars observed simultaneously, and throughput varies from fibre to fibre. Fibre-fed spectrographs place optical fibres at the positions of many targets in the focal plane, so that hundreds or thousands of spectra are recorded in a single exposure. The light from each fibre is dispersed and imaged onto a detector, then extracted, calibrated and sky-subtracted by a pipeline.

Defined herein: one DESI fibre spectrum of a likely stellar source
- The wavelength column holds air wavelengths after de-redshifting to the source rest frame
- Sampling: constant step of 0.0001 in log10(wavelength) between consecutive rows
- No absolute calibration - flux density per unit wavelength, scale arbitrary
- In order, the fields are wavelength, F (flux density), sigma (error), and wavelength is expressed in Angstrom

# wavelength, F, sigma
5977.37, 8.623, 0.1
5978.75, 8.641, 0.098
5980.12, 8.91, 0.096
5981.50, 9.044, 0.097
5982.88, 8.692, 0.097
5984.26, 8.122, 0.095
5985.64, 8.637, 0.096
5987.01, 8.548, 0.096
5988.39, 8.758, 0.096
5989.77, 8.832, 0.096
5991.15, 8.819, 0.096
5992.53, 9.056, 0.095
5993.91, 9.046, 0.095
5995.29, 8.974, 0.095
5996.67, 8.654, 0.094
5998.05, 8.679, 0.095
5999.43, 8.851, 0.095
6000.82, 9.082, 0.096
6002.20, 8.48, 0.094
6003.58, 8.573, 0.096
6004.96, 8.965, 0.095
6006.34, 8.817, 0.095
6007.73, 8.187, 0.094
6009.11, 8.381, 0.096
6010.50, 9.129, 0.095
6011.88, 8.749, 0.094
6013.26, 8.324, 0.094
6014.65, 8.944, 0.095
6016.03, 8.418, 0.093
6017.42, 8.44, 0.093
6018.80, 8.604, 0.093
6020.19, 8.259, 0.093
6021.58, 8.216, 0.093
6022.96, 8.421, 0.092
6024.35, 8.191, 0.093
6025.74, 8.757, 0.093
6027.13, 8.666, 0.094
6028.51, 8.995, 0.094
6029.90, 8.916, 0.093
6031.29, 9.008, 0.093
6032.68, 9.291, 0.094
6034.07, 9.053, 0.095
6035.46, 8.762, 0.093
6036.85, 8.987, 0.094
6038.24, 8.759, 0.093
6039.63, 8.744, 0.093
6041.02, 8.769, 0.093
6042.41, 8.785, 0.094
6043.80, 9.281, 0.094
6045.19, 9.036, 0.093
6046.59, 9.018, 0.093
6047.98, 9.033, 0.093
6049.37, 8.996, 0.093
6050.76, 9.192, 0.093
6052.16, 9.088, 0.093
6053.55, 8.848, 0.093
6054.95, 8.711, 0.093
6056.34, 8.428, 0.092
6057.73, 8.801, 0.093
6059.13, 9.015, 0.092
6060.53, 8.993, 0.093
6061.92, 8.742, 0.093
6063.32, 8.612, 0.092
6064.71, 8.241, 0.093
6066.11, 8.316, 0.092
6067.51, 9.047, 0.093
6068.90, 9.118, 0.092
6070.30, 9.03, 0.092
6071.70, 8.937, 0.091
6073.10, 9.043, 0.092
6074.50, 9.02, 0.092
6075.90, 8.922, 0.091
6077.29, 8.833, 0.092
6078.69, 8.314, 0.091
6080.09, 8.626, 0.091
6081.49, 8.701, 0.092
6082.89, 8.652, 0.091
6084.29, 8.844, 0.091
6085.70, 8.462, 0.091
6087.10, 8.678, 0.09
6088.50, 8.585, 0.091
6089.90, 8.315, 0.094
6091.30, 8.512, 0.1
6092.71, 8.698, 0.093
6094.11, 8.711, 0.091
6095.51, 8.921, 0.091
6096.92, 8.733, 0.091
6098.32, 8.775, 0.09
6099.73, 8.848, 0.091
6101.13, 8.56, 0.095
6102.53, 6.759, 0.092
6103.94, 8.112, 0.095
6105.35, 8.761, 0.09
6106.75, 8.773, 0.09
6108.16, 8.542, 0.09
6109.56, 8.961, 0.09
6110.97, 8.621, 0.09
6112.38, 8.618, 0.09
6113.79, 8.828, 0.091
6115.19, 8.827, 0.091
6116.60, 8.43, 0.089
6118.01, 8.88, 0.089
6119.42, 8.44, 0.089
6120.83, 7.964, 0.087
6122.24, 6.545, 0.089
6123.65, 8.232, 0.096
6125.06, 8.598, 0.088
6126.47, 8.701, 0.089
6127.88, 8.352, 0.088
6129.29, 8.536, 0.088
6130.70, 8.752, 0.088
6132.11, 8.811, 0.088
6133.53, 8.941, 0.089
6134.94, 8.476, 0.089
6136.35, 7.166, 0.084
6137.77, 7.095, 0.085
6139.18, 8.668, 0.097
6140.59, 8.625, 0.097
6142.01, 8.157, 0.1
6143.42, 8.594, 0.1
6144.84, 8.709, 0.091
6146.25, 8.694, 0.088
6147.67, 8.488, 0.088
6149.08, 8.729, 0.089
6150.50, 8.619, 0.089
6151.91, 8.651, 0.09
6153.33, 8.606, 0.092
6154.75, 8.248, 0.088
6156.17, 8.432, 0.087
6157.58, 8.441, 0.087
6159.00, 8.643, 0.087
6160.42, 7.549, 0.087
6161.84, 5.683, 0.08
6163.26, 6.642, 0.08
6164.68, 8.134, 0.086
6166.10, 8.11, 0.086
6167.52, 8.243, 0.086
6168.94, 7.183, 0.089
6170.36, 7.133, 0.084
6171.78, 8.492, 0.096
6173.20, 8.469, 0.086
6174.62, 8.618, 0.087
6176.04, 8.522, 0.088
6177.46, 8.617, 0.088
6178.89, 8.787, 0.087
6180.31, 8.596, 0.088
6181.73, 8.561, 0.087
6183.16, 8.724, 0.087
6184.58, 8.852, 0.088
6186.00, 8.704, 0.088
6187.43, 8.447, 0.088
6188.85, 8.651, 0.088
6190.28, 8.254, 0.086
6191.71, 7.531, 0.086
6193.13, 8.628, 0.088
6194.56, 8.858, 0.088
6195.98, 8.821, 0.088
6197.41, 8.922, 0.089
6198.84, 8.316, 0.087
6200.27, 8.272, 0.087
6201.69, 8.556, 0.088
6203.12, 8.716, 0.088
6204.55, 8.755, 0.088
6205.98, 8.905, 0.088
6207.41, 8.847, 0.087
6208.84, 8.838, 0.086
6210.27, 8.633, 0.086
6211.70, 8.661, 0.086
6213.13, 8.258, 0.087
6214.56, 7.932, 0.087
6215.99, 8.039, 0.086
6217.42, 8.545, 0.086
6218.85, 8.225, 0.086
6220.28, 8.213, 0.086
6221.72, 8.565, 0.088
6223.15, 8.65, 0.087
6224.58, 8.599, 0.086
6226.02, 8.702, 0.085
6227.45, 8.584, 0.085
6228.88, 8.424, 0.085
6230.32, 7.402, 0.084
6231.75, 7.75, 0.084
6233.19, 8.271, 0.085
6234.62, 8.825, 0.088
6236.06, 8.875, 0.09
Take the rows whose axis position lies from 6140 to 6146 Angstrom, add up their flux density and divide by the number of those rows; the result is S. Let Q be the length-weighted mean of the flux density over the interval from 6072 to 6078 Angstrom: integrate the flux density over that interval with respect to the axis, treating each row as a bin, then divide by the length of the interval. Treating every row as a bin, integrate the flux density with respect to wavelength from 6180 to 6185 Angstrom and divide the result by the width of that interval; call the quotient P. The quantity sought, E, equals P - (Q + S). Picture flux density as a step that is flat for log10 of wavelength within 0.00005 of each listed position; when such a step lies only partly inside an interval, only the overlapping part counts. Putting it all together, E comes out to -8.8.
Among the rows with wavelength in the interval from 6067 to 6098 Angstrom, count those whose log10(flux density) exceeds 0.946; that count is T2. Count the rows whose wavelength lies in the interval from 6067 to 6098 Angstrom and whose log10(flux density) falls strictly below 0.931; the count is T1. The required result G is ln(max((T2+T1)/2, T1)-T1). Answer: 1.1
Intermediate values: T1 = 4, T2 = 10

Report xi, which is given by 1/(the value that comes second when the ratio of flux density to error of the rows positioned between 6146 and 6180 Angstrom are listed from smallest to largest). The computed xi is 0.0124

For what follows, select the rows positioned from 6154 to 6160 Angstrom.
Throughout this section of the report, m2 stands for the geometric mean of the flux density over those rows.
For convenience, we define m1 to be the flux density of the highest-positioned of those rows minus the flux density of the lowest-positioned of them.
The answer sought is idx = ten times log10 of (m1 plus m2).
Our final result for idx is 9.46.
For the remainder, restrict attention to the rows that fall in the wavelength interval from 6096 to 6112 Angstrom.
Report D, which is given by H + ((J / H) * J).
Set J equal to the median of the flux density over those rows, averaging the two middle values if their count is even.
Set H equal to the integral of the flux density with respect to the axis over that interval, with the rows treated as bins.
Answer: 137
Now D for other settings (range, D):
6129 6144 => 126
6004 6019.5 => 134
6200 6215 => 130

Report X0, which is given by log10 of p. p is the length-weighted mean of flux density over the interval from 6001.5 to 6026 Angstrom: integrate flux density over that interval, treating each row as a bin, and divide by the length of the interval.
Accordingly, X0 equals 0.932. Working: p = 8.54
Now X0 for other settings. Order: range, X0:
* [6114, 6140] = 0.920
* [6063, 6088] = 0.942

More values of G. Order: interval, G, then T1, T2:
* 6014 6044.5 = 0.0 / 6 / 8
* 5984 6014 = 0.4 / 5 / 8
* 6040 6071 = 1.6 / 3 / 13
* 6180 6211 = -0.7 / 5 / 6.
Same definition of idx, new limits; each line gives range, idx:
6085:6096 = 9.57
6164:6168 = 9.18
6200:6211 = 9.57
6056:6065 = 9.29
